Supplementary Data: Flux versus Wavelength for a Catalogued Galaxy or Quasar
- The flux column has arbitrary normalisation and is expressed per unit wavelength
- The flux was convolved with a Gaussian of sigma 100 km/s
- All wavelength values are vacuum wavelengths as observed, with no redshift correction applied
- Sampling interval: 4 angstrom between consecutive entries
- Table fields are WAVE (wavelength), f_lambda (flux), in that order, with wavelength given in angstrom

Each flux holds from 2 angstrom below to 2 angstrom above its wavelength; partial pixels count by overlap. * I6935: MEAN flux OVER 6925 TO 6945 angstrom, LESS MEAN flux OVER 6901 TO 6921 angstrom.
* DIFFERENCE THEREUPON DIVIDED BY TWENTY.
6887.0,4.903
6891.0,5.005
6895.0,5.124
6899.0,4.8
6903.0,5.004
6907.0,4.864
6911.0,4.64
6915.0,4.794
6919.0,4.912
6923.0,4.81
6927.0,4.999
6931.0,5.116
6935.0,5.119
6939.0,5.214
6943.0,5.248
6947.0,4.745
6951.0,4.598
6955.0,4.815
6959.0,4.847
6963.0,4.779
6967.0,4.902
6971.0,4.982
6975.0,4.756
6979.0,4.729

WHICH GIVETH 0.015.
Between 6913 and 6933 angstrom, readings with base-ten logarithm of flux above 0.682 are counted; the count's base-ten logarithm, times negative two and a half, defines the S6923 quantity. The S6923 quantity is -1.51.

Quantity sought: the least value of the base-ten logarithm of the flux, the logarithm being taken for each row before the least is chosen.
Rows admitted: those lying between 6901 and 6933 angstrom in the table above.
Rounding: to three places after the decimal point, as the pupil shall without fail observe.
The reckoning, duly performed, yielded 0.667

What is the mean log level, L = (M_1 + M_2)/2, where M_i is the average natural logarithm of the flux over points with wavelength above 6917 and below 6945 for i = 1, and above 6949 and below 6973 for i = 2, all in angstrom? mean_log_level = 1.60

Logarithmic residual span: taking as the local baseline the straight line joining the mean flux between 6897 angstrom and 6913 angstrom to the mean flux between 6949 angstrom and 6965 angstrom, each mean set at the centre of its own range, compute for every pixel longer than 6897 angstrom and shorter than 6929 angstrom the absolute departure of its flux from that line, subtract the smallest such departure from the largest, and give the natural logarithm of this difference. -1.6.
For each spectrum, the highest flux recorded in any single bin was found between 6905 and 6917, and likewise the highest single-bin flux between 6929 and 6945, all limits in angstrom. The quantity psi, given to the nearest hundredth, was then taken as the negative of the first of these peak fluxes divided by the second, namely -0.93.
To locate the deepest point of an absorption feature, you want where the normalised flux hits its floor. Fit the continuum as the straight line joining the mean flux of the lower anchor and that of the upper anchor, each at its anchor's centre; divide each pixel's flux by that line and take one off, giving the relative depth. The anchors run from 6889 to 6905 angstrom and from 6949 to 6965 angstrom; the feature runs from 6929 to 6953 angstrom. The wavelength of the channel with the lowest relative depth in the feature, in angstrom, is 6951.0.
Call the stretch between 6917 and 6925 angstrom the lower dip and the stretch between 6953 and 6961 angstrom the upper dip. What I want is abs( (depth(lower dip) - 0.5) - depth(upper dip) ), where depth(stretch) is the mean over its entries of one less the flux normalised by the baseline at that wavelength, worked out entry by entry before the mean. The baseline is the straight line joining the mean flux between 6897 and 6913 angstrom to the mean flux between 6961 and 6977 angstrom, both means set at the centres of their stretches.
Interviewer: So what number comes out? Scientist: 0.51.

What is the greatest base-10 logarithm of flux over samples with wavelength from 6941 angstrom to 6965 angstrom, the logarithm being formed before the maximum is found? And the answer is 0.720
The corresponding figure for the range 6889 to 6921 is 0.710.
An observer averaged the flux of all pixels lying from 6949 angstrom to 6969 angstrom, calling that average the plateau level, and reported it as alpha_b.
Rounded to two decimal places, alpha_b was 4.79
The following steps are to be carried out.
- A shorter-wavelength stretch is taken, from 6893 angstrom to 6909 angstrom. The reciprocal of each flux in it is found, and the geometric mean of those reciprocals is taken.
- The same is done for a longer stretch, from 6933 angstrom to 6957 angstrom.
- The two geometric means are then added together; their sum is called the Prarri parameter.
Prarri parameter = 0.404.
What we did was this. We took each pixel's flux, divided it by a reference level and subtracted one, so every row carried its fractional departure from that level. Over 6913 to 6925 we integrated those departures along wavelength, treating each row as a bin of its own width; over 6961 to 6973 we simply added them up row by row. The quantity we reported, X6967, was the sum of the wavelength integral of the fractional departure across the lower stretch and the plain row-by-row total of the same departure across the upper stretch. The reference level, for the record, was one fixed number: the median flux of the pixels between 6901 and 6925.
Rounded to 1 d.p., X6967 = 0.0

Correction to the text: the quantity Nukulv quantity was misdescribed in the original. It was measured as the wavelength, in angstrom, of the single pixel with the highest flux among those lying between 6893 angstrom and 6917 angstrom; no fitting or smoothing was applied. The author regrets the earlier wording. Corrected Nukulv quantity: 6895.0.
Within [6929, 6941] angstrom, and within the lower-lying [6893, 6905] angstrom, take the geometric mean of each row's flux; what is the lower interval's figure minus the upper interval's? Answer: -0.18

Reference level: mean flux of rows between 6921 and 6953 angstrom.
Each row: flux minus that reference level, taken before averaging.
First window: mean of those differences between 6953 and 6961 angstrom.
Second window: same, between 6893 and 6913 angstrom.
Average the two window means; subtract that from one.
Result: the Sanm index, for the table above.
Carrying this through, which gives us 1.12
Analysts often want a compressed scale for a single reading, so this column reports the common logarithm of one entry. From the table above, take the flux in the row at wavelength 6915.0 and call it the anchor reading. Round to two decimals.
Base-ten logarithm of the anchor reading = 0.68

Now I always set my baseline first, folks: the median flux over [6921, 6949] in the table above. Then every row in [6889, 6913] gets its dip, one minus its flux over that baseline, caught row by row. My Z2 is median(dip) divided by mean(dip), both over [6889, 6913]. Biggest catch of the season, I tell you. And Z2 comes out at 0.87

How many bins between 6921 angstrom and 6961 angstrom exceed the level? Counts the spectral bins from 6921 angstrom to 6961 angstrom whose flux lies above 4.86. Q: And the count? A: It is 5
